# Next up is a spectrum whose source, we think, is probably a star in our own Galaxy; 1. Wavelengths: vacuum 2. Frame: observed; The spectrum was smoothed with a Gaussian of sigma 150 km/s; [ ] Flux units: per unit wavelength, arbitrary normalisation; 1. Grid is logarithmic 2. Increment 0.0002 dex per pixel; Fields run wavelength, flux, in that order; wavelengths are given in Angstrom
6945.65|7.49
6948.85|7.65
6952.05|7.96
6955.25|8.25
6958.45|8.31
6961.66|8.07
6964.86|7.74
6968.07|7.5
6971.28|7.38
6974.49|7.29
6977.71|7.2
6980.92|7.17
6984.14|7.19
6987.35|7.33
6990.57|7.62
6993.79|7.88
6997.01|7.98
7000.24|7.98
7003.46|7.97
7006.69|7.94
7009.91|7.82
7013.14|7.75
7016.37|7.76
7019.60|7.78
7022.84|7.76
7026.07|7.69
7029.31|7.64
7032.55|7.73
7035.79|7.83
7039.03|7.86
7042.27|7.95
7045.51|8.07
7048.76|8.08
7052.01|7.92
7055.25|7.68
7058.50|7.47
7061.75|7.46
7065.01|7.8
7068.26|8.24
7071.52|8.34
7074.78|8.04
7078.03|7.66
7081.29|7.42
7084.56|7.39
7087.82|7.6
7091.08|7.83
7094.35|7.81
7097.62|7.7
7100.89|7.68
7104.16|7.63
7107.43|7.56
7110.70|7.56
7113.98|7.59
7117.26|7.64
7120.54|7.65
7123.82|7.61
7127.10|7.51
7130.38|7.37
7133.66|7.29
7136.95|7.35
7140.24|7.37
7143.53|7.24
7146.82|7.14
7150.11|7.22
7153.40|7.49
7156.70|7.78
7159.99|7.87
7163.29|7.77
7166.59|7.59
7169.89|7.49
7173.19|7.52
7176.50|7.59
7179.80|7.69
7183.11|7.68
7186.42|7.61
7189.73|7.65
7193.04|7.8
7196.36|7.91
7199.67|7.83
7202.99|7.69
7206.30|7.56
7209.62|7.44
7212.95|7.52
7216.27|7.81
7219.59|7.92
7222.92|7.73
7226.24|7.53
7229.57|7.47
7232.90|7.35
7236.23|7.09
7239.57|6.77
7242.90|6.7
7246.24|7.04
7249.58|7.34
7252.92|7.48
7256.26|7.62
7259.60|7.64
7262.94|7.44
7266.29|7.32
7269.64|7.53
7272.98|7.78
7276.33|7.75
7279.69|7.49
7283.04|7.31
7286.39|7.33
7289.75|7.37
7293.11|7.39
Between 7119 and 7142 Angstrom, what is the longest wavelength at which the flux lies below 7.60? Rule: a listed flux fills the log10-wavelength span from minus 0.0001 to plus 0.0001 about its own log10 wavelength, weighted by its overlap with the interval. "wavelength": 7140.24 Angstrom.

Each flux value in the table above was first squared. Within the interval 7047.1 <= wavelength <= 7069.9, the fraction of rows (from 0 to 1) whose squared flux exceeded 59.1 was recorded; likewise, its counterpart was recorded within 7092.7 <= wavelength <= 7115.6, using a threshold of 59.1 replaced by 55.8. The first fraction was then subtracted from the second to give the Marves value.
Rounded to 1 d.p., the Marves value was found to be 0.4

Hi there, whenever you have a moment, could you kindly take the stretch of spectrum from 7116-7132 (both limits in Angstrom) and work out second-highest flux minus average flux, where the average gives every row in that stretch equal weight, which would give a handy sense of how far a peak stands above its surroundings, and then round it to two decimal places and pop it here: 0.08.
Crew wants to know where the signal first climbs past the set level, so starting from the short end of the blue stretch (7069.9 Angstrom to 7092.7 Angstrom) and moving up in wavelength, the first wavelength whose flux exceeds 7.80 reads 7071.52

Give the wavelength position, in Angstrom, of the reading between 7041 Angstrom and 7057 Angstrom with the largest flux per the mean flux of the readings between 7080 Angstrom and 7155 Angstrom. 7048.76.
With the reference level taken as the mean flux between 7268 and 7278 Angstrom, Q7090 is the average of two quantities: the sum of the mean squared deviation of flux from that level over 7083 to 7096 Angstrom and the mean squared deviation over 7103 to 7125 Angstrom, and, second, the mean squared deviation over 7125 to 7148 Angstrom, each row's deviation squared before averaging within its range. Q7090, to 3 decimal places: 0.092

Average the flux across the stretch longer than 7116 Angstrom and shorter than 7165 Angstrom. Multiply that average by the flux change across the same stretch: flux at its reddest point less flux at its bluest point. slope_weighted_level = 1.0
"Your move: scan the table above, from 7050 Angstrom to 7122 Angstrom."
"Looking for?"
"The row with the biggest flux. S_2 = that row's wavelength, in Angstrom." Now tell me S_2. 7071.52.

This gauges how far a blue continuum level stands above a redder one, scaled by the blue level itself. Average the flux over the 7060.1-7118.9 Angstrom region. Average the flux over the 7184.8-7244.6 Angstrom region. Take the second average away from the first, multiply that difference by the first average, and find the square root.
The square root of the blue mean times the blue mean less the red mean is 1.2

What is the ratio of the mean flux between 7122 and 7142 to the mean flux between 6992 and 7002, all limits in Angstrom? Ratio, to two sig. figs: 0.93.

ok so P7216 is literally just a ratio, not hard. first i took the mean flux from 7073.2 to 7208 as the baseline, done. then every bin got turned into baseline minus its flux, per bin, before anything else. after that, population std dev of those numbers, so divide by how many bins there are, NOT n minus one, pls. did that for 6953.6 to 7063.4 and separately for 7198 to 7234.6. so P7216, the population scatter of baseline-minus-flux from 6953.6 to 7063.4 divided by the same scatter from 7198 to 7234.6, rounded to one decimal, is 1.7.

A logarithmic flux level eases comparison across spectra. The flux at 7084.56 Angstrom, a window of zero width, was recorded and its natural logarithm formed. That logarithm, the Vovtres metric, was 2.00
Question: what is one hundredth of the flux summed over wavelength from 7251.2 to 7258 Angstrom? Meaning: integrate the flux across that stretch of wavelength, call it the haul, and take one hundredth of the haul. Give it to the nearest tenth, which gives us 0.5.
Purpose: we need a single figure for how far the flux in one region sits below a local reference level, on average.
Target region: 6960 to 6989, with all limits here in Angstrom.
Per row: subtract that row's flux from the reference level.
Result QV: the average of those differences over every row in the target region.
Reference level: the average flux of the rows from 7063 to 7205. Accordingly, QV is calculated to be 0.20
